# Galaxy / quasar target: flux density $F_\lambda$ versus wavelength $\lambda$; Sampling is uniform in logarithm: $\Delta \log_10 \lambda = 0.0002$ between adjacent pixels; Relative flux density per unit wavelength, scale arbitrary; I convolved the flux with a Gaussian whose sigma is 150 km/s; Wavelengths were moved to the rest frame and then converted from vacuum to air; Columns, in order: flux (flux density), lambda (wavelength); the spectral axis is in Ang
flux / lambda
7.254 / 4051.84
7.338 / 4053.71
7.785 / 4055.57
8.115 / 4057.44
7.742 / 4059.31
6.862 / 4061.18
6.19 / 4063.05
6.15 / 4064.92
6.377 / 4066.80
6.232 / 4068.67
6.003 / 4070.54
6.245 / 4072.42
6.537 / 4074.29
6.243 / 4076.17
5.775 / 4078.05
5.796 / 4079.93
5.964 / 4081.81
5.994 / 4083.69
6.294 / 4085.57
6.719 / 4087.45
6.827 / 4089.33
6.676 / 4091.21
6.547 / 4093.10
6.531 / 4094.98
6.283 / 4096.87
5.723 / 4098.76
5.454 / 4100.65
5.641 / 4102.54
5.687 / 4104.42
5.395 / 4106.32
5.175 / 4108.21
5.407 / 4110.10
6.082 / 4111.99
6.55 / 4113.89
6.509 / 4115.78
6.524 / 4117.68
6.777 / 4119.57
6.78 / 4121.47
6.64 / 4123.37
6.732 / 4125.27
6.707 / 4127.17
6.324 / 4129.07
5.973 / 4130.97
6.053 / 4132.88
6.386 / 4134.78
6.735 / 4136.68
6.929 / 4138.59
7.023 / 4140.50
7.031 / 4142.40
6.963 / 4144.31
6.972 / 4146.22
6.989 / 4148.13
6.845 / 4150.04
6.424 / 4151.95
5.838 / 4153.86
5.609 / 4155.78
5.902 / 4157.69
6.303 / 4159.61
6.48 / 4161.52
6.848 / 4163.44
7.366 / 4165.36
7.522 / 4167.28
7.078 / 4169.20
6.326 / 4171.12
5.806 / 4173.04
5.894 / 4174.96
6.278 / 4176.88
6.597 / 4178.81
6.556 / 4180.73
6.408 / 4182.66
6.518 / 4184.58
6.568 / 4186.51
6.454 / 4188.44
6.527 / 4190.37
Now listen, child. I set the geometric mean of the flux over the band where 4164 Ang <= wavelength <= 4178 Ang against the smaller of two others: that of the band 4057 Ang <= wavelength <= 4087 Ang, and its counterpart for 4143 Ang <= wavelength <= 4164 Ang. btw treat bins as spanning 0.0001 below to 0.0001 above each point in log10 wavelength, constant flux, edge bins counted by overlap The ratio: 1.03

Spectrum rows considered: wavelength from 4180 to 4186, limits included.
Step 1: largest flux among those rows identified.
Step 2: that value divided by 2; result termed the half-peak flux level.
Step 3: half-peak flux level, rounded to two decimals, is 3.28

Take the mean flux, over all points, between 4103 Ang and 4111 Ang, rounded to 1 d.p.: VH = 5.4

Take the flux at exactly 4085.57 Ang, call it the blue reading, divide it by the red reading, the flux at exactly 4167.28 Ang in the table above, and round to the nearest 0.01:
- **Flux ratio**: 0.84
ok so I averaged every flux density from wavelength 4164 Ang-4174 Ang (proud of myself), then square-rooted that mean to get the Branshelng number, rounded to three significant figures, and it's 2.61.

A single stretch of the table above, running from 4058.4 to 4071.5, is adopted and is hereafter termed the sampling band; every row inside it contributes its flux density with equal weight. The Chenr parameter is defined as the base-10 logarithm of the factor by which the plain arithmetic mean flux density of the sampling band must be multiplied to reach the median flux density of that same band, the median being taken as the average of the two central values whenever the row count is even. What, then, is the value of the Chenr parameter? -0.019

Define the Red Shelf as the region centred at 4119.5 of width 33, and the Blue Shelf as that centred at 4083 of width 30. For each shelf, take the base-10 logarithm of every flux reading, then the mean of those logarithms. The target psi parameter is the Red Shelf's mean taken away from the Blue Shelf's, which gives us 0.01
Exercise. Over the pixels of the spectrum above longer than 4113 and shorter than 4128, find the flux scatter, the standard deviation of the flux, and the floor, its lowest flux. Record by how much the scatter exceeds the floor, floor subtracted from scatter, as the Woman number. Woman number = -6.4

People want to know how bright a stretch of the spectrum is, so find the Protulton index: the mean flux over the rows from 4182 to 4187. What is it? 6.50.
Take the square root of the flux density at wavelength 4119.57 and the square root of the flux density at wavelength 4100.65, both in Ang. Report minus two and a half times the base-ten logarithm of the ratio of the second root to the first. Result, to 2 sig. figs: 0.12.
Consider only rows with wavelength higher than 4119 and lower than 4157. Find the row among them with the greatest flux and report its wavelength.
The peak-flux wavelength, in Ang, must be 4142.40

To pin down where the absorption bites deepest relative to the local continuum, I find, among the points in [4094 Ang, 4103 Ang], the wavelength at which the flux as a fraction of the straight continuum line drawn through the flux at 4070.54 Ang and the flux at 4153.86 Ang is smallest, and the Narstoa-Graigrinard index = 4100.65 Ang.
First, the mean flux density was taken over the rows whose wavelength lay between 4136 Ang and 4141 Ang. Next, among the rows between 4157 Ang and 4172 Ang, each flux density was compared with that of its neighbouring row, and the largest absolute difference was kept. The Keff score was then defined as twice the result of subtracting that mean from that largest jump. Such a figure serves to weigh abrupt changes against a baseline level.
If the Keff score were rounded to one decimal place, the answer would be -12.3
